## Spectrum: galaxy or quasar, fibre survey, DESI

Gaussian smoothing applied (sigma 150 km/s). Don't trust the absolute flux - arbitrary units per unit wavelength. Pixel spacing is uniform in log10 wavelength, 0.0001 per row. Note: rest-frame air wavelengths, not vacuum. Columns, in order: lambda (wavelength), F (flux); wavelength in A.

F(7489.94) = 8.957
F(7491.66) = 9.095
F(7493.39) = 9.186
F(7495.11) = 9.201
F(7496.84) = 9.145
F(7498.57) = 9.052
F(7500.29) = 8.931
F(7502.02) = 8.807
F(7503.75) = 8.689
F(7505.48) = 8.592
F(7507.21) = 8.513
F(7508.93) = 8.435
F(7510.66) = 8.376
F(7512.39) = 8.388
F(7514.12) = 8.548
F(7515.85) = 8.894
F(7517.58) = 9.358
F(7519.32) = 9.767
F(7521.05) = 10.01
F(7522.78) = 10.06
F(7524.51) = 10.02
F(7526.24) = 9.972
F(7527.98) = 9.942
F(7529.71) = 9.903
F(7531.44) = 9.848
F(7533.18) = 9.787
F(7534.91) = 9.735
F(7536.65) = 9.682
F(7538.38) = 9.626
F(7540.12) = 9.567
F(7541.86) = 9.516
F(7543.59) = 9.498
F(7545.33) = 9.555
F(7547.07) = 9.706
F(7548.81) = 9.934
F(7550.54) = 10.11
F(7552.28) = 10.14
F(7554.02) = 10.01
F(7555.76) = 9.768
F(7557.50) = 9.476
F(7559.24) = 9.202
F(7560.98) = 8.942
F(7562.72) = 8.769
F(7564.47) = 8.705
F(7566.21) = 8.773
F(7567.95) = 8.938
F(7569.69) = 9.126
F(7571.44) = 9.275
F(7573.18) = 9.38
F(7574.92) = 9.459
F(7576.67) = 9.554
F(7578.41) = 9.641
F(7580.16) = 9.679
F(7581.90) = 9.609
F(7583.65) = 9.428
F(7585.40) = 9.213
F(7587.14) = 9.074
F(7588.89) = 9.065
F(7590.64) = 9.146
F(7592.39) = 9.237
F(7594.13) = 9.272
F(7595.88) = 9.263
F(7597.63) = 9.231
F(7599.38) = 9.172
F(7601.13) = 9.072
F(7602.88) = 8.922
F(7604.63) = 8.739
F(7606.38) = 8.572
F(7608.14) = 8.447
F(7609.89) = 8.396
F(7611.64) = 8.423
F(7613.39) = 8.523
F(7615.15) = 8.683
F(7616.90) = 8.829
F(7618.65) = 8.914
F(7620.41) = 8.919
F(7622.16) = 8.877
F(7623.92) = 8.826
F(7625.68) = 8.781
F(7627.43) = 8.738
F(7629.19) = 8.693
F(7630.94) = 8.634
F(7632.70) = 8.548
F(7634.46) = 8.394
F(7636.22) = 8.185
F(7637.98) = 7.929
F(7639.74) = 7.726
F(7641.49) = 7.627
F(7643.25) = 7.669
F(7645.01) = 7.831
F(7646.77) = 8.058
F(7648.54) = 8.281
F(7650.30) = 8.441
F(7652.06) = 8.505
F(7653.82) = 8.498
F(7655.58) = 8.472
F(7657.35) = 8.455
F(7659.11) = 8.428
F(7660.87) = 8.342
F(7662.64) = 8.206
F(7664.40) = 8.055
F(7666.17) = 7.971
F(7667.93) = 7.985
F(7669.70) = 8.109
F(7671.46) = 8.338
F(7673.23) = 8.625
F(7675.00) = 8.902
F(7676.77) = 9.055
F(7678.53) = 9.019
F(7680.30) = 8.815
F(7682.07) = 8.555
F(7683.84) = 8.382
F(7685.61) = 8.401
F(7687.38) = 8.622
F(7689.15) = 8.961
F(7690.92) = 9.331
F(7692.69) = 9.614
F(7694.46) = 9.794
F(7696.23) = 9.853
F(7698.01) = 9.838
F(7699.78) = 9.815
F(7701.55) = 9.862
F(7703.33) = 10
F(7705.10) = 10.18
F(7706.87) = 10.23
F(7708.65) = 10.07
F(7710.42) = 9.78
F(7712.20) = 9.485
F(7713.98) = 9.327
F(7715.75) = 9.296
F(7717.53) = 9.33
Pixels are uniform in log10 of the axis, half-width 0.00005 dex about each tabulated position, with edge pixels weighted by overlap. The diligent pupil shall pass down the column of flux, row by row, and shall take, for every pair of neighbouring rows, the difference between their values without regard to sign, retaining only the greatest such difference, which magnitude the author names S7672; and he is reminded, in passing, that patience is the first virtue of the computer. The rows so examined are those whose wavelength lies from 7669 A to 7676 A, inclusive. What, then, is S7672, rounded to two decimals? 0.29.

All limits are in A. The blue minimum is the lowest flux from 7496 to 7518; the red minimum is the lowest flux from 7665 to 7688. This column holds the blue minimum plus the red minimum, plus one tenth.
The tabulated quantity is 16.4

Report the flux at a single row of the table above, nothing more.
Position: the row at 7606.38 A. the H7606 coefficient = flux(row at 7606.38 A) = 8.572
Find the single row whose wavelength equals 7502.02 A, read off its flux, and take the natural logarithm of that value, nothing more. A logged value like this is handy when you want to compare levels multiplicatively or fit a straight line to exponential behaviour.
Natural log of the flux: 2.18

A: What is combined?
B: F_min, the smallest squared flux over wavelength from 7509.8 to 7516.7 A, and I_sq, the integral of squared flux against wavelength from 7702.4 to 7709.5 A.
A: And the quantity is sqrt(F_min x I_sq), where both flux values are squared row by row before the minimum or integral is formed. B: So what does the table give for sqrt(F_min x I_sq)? 226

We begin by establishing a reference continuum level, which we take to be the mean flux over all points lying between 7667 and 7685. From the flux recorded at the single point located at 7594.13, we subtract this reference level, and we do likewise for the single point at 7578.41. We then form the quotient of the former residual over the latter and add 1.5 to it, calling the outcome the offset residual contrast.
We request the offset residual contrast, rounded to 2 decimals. 2.15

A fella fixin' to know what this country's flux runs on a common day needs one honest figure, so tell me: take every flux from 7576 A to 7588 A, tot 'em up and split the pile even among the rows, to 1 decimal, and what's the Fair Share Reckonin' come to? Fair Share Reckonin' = 9.5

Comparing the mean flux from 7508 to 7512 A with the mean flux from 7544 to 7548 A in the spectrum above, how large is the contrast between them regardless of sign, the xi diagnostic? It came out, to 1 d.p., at 1.2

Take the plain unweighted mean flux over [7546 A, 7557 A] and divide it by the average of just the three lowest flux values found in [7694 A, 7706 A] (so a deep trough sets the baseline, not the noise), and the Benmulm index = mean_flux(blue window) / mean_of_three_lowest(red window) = 1.01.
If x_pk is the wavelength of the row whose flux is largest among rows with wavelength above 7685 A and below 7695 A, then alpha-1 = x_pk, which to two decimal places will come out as 7694.46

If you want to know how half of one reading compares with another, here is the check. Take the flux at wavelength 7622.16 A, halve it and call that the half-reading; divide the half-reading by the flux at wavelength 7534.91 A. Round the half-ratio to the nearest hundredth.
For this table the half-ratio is 0.46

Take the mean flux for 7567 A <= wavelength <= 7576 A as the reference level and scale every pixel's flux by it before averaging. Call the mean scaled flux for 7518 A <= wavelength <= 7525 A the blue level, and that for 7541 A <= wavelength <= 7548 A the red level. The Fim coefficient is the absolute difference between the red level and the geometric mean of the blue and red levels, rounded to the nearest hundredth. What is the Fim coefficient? 0.02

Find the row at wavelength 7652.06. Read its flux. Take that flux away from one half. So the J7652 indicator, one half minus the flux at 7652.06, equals -8.0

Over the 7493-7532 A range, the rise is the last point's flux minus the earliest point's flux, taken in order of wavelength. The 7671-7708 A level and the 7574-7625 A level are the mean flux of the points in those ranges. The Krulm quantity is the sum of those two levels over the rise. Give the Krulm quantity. 28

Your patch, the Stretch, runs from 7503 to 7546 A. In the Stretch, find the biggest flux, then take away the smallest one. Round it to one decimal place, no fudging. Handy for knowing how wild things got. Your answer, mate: 1.7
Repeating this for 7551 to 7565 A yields 1.4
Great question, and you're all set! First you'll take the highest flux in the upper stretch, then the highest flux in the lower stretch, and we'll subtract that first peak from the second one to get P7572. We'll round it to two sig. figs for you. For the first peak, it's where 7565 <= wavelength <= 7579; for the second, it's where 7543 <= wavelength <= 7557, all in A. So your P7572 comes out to 0.50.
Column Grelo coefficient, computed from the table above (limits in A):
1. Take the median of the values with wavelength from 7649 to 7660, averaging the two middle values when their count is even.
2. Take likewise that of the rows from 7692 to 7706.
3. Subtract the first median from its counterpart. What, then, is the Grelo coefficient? 1.4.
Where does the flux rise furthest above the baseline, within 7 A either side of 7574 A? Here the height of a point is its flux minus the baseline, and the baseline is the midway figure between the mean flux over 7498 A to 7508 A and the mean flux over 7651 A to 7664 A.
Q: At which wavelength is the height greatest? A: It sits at 7580.16 A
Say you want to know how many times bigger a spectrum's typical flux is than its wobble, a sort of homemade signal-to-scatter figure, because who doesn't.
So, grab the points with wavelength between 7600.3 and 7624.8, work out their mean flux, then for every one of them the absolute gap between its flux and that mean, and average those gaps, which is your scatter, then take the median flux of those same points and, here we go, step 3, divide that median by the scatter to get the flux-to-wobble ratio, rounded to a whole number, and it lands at 47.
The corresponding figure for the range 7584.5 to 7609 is 44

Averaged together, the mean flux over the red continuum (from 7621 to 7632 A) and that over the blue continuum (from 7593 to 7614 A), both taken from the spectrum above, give 8.80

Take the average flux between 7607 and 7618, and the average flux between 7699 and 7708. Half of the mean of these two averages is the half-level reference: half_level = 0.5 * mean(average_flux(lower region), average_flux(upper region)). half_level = 4.64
